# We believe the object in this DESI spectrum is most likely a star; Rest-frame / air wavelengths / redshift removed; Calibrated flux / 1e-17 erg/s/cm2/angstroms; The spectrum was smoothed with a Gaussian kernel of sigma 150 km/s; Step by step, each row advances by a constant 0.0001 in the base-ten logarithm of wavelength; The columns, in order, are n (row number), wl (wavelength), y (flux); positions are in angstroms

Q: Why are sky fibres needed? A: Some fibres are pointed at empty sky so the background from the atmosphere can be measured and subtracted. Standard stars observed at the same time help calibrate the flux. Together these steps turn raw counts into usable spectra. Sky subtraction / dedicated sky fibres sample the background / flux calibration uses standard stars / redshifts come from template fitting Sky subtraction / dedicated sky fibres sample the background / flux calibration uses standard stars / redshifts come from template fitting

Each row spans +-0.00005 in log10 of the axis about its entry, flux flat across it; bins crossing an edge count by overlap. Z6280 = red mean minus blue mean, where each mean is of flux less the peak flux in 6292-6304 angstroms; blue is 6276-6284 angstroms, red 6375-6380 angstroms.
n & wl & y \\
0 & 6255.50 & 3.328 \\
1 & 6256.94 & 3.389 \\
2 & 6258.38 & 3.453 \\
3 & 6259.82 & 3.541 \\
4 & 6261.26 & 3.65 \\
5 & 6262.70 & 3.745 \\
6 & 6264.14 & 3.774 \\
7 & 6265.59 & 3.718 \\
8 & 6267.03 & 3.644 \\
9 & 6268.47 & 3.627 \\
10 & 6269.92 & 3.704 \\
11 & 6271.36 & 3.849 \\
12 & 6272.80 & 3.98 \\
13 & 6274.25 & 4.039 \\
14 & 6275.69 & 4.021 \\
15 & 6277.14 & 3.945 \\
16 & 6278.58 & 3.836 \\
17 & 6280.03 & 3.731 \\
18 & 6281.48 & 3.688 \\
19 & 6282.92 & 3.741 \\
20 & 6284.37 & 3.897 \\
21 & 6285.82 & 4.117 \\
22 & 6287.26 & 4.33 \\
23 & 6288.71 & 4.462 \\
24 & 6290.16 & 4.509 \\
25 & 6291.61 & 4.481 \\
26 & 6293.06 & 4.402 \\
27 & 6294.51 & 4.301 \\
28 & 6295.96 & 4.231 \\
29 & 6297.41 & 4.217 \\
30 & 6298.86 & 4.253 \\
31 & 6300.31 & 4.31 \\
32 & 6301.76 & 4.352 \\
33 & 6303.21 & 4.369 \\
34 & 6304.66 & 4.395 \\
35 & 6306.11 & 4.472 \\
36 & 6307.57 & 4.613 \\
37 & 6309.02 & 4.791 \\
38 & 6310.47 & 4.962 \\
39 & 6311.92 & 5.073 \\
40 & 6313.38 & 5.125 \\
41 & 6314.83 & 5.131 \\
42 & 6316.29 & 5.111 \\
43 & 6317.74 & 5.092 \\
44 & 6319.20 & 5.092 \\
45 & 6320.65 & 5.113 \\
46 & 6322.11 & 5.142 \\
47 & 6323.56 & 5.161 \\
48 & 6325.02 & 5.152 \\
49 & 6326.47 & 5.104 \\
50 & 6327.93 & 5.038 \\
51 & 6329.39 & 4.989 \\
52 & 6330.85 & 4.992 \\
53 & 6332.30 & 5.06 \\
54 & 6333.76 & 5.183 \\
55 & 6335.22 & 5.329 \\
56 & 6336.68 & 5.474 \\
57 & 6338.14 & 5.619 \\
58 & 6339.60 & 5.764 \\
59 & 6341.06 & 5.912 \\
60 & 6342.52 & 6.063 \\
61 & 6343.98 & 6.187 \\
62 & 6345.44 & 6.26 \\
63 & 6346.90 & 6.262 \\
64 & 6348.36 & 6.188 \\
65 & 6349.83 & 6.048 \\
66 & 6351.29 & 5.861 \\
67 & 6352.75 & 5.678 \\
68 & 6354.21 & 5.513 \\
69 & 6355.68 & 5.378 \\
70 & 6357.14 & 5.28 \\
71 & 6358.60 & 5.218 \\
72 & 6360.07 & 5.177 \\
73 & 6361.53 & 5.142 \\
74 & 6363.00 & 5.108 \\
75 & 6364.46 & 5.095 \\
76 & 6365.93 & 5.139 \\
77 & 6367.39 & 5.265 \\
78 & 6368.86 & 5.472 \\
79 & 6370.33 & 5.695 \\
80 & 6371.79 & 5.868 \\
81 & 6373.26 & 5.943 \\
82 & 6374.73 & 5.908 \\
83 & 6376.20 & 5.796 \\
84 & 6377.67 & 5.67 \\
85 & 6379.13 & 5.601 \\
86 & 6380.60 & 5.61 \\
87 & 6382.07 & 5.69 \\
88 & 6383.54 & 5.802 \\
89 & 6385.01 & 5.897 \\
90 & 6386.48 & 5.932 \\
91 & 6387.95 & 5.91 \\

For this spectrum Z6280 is 1.9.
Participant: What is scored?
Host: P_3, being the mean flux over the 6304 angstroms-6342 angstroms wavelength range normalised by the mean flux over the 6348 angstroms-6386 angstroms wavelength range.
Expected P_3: 0.92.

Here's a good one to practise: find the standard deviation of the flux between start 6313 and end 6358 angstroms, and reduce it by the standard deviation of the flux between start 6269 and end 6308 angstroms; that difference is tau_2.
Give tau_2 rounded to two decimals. 0.15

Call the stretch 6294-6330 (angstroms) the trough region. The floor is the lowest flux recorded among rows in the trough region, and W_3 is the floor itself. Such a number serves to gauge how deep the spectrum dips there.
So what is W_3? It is 4.217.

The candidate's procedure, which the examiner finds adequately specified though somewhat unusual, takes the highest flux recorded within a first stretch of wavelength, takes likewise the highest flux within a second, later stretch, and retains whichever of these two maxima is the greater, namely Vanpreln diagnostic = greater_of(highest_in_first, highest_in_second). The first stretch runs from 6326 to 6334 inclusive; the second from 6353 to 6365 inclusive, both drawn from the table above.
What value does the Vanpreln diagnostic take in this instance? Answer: 5.5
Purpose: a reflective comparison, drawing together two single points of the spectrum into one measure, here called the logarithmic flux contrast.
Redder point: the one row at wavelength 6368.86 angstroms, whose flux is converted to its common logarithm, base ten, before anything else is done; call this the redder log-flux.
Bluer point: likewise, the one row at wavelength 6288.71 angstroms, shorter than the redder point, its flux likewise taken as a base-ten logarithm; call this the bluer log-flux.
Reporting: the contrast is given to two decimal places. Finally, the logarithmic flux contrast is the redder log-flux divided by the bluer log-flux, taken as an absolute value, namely 1.14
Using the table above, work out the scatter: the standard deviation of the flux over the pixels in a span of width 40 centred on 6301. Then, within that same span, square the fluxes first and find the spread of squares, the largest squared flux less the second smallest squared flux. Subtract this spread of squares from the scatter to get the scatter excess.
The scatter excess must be -12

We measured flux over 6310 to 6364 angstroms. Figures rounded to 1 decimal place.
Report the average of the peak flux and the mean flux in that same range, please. 5.8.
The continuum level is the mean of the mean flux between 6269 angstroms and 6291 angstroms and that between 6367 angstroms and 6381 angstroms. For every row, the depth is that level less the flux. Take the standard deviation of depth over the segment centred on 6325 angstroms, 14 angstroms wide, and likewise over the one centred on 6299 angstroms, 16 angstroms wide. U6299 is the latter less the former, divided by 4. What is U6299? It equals 0.01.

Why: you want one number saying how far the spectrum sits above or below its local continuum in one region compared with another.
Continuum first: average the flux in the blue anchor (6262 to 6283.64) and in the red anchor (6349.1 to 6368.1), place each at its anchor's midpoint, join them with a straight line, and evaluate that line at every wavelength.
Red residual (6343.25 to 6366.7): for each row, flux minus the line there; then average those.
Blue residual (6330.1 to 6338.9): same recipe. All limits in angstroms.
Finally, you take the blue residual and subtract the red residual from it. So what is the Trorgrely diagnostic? 0.1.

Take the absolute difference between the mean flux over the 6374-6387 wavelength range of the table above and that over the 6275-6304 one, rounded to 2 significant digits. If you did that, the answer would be 1.6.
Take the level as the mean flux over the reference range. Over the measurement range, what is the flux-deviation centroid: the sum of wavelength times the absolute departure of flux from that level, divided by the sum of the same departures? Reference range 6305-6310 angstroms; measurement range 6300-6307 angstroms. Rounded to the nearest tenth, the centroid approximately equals 6302.8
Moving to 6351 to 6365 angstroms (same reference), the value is 6356.5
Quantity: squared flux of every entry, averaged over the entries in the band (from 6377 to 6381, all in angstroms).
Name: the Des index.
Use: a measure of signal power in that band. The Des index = 32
